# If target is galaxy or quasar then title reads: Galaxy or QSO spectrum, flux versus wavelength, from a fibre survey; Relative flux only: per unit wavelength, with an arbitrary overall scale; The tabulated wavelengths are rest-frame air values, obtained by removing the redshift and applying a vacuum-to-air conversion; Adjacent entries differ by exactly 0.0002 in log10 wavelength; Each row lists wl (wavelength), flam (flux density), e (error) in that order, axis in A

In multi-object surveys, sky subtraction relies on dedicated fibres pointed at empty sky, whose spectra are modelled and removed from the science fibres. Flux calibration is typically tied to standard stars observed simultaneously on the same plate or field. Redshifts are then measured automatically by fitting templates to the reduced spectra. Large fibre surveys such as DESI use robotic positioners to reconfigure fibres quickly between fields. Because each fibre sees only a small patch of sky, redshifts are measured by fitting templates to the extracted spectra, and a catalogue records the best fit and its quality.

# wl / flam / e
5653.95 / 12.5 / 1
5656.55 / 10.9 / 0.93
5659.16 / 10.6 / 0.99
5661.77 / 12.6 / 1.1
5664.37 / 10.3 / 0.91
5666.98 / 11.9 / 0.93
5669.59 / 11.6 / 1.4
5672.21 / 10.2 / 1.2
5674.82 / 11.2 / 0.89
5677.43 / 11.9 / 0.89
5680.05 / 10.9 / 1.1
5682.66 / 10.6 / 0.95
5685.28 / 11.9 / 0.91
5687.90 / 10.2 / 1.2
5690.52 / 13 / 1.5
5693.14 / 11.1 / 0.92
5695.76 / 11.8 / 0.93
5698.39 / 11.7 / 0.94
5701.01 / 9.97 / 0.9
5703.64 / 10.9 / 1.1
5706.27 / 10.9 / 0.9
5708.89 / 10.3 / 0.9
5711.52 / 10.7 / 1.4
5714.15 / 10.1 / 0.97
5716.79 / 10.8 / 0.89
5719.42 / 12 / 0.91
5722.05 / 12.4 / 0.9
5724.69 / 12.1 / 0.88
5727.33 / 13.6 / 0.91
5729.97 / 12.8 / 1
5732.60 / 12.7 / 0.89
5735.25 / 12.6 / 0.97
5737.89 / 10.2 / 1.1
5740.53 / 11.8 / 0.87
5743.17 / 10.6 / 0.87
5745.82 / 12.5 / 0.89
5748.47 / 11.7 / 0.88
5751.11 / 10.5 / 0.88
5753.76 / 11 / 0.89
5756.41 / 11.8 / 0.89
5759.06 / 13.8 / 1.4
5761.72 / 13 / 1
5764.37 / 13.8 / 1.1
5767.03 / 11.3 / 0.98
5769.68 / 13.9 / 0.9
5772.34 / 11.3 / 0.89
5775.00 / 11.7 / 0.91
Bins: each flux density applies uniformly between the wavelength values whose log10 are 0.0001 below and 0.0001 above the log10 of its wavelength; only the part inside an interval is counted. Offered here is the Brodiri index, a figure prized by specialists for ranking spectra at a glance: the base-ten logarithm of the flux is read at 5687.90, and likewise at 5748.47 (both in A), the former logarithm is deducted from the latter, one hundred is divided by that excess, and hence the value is 1678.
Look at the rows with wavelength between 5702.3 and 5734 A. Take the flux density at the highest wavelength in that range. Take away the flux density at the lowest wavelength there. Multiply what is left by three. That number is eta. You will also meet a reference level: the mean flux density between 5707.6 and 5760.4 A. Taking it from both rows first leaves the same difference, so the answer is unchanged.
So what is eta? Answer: 5.4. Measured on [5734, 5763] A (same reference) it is 1.2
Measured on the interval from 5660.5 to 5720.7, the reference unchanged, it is -1.8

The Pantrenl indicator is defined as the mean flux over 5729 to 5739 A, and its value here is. 12.1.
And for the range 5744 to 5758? 11.5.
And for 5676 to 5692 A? 11.4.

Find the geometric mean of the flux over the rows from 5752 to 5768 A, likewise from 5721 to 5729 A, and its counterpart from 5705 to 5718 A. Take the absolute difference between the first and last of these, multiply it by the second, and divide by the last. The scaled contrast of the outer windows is 2.2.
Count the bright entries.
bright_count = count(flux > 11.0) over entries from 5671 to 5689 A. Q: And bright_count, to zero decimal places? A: 3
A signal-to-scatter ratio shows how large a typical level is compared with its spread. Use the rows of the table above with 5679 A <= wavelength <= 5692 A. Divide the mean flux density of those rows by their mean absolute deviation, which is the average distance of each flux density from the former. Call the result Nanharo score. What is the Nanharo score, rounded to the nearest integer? 13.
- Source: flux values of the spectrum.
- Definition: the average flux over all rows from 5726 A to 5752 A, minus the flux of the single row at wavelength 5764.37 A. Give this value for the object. -1.9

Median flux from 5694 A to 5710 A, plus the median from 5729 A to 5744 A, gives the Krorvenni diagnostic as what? 23.1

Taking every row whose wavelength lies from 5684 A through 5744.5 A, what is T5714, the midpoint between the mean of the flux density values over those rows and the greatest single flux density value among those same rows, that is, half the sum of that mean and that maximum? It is 12.5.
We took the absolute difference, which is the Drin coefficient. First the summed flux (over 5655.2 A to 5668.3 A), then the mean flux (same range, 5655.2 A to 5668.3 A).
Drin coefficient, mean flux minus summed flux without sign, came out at 45.0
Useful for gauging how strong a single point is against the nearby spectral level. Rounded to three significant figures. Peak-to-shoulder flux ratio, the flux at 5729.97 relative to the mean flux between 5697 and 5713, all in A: 1.19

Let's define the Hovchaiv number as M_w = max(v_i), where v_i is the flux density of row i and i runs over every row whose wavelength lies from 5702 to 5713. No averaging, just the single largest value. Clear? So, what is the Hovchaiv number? 10.9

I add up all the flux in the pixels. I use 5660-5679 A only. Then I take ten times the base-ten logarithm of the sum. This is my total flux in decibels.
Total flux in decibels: 19.0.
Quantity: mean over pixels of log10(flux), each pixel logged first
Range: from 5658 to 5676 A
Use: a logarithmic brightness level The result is 1.05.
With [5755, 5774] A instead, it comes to 1.10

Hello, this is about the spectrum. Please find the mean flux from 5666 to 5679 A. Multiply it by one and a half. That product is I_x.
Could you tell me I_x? 17.0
